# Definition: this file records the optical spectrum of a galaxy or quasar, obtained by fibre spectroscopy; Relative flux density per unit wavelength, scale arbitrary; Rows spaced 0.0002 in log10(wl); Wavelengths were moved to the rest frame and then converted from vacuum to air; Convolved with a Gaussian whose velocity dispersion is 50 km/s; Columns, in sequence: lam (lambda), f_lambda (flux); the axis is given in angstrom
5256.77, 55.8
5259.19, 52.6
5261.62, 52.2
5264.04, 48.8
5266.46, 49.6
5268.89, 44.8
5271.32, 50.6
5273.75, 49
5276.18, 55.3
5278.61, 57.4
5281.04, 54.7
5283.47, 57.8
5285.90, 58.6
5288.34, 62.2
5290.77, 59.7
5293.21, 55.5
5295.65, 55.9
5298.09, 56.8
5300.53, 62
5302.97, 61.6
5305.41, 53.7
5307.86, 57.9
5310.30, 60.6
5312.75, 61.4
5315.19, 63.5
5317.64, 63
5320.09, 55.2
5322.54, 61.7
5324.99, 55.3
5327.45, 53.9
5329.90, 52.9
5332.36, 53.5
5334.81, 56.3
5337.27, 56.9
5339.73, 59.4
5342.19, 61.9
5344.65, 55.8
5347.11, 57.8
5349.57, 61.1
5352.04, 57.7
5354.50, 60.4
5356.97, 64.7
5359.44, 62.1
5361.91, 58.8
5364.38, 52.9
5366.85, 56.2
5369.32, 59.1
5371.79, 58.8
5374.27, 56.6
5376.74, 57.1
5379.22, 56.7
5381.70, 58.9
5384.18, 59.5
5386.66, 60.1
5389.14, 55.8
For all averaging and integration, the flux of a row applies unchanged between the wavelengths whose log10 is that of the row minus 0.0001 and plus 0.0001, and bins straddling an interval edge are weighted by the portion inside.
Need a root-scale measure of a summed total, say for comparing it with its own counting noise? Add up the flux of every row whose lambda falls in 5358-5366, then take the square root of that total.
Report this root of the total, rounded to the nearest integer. 13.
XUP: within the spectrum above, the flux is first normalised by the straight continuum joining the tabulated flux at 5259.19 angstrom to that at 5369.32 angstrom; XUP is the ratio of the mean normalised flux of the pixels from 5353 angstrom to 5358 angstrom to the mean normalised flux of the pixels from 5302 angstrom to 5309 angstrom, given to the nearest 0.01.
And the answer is 1.03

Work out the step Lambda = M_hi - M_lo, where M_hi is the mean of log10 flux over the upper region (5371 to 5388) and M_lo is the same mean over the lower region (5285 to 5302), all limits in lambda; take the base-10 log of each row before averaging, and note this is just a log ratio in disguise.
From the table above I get 0.00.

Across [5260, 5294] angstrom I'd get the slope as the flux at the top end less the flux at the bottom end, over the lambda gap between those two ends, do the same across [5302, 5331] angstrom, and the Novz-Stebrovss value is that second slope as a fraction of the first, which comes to -3.1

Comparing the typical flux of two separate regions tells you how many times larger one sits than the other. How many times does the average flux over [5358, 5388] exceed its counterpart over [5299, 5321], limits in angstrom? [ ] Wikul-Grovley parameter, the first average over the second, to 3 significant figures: 0.970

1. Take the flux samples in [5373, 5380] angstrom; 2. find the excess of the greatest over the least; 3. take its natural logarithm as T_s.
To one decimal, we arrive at -0.7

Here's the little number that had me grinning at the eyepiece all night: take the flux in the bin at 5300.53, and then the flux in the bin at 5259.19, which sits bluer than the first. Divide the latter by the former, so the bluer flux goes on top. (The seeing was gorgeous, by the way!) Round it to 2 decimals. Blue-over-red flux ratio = 0.85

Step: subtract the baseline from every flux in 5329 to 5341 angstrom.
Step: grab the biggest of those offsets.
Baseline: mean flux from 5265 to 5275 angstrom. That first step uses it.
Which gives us 10.9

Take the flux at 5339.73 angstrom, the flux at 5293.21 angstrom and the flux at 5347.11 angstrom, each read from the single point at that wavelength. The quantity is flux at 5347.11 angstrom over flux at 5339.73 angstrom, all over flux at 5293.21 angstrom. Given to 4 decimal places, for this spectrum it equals 0.0175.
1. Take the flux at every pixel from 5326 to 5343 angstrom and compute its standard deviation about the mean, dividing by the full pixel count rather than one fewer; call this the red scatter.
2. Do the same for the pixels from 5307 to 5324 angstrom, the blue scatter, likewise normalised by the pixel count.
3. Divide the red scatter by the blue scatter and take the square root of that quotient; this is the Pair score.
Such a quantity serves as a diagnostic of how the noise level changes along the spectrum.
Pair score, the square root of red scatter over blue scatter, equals 1.06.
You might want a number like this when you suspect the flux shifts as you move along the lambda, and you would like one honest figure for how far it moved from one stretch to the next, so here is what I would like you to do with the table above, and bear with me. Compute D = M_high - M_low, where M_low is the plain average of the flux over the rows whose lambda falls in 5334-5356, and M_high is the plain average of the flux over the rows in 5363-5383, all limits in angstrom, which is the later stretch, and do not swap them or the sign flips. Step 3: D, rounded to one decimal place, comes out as -1.6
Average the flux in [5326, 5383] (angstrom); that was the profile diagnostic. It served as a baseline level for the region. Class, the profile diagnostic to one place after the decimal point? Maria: 57.8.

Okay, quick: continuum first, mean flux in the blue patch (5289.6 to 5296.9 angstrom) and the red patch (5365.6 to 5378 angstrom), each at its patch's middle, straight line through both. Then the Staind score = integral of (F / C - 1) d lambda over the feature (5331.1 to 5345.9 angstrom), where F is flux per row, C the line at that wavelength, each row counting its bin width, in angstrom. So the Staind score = -0.01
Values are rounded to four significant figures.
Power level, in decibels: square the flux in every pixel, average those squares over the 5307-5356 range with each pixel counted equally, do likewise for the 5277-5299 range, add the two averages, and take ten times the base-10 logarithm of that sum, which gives 38.28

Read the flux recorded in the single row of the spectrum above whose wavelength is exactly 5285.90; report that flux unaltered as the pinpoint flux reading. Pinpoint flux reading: 58.6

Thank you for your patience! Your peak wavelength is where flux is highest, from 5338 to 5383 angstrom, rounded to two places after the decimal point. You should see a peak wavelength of 5356.97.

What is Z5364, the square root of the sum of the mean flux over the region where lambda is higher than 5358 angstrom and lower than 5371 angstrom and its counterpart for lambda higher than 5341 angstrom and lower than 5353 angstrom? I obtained 10.8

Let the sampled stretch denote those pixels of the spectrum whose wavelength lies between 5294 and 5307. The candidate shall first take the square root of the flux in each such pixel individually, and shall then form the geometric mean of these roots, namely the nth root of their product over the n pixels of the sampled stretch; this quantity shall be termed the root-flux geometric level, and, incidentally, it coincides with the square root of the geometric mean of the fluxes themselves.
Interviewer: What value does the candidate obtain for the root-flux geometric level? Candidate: 7.6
